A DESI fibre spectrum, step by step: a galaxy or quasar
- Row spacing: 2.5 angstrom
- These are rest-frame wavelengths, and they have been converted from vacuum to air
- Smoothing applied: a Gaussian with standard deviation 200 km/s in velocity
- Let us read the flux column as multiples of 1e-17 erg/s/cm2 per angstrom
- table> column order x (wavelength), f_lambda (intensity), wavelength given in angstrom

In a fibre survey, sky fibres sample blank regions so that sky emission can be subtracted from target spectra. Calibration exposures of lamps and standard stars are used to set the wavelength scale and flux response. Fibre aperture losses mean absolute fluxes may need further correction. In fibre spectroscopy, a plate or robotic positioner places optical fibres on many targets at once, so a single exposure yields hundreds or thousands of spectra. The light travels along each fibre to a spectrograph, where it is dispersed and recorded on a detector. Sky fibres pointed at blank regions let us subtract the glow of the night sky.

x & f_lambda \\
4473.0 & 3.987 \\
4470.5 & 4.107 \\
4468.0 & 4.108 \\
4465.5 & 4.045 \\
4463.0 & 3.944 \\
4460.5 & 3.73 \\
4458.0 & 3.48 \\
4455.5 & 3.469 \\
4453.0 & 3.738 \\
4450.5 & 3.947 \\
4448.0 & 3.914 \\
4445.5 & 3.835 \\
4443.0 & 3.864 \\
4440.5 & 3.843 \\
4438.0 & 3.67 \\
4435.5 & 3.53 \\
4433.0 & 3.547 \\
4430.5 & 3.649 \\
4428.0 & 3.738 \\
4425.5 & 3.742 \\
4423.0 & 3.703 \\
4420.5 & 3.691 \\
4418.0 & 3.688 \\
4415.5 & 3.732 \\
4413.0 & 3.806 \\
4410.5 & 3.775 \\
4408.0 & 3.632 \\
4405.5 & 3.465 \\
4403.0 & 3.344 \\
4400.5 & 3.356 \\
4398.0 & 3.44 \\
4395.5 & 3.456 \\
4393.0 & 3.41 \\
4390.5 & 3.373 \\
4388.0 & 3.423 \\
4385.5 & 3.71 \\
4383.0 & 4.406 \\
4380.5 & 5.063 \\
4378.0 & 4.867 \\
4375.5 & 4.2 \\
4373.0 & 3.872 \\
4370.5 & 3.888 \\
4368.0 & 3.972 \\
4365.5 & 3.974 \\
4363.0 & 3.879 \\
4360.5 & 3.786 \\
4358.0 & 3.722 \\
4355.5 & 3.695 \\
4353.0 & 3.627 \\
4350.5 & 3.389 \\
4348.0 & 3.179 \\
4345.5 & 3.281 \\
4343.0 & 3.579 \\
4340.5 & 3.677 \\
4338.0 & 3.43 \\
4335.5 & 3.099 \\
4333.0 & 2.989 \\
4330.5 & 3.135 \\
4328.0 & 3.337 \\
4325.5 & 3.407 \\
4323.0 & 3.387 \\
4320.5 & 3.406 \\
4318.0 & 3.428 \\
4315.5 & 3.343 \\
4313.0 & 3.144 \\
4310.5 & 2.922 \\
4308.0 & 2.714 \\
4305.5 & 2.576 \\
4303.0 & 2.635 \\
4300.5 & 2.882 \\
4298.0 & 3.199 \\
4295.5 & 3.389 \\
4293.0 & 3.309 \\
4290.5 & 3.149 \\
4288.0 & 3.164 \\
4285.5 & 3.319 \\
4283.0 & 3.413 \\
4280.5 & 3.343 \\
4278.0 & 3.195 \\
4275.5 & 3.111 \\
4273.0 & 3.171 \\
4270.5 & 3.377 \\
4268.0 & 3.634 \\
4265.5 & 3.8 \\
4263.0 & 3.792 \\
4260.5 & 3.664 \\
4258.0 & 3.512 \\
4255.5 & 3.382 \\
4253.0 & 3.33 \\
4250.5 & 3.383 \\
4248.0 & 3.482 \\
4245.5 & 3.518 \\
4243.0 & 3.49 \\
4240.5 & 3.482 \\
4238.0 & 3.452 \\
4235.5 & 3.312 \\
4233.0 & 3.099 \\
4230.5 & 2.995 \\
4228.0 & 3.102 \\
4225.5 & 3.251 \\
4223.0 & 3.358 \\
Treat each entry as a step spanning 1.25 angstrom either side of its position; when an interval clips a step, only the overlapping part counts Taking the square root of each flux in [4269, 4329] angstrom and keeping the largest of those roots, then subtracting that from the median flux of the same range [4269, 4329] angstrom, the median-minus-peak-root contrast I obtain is 1.40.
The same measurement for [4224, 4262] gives 1.47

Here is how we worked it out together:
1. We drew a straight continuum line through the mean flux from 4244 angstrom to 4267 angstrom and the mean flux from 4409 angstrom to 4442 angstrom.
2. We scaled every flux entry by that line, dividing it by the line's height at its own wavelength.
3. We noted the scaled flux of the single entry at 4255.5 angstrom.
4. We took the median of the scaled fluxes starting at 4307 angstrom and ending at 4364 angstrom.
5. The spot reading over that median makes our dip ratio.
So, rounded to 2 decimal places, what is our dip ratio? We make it 1.02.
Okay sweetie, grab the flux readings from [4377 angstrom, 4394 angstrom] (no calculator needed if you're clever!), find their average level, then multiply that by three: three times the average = 12.1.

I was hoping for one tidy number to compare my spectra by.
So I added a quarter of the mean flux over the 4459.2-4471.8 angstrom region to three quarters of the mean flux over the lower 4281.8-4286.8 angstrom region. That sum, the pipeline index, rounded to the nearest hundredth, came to 3.52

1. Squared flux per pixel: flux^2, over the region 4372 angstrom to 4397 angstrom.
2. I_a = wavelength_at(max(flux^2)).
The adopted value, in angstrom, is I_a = 4380.5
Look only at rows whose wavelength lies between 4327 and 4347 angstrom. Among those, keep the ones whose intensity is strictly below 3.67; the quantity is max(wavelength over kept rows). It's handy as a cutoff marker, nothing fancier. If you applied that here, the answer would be 4345.5 angstrom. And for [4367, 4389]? 4388.0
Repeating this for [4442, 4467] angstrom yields 4458.0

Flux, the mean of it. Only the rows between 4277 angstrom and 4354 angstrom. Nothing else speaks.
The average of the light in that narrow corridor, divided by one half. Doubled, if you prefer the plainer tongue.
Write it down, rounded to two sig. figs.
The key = 6.5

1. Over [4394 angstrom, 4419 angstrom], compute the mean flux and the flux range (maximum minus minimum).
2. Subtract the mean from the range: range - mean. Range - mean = -3.1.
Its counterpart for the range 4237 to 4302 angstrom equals -2.5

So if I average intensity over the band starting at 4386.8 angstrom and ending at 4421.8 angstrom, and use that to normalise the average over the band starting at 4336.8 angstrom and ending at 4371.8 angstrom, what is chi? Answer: 1.03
